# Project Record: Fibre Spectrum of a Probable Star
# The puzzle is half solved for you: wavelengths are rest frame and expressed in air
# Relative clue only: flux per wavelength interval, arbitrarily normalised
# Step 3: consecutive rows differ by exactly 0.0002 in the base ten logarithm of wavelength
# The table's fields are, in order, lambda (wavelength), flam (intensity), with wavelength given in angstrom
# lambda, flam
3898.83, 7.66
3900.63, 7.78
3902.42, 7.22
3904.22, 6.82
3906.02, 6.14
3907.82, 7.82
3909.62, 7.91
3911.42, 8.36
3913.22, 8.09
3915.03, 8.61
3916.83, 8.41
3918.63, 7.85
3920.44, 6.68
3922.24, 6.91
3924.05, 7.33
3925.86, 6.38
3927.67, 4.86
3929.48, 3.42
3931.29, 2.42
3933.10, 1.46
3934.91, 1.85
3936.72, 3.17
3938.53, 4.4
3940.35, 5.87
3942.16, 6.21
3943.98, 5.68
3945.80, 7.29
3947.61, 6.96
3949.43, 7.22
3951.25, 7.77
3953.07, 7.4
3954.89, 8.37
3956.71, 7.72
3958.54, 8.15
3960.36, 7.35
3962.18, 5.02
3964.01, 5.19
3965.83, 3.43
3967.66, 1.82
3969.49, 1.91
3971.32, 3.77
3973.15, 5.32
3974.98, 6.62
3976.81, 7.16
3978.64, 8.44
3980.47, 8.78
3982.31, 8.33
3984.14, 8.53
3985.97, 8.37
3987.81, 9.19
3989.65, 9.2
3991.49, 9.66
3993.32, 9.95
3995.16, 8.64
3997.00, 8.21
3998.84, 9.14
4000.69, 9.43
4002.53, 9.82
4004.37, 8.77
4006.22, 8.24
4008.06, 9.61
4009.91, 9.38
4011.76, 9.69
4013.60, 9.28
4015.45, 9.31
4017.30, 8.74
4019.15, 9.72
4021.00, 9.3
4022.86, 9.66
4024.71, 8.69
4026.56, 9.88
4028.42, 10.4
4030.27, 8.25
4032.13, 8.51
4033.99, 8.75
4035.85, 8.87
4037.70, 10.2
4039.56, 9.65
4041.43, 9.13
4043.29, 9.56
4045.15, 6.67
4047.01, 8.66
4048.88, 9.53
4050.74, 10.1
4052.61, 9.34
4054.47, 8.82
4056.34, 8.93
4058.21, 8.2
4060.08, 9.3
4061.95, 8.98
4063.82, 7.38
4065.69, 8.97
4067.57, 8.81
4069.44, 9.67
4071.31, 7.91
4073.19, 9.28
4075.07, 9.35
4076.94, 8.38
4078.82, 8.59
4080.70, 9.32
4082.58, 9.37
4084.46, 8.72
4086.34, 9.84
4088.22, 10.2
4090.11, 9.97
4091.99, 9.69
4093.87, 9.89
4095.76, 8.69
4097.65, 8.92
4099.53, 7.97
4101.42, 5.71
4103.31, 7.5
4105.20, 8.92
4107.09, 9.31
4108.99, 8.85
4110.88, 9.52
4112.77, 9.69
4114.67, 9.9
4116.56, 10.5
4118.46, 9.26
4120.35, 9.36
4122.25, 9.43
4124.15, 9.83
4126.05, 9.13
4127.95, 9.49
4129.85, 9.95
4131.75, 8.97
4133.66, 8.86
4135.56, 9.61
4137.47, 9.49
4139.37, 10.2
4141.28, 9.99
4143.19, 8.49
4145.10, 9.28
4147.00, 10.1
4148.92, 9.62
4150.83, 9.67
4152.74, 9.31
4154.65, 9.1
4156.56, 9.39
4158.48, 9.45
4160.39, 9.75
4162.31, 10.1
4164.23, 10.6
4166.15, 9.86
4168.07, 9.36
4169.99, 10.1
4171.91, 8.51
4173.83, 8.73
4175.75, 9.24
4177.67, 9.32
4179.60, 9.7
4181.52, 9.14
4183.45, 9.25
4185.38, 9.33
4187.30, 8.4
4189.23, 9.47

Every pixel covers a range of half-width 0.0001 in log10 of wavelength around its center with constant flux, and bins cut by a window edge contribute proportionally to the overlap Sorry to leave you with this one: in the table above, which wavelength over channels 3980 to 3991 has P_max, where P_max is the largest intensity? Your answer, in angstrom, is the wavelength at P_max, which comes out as 3989.65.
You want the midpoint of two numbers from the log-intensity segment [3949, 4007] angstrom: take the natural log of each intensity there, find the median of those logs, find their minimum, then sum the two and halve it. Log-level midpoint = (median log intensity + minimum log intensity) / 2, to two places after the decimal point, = 1.35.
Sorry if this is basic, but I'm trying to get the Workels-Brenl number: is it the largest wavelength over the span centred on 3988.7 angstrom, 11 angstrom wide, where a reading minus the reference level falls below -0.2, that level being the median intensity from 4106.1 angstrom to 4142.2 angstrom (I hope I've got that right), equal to 3989.65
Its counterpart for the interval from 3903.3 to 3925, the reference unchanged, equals 3924.05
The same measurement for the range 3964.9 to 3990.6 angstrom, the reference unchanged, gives 3989.65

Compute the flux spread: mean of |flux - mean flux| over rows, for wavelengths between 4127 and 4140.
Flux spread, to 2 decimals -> 0.35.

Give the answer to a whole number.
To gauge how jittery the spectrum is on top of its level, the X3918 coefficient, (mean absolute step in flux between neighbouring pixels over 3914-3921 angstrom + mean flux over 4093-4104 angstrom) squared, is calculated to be 77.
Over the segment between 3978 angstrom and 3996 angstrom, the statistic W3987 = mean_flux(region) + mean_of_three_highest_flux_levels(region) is 18.5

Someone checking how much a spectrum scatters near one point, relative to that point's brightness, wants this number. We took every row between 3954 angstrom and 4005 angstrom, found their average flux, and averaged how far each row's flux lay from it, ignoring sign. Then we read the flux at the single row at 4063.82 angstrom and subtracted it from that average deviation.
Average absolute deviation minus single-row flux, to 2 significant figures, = -5.5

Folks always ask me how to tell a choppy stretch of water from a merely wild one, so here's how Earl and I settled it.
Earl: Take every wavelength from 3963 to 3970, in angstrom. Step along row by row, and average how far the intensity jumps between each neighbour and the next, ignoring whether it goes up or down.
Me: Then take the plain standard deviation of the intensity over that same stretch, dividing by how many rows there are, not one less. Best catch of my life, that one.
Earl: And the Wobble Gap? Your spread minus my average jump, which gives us 0.22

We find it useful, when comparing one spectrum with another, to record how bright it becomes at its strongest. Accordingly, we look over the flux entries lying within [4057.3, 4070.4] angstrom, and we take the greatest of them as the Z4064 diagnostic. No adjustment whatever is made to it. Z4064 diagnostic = 9.67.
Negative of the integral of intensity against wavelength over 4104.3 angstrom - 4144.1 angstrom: -377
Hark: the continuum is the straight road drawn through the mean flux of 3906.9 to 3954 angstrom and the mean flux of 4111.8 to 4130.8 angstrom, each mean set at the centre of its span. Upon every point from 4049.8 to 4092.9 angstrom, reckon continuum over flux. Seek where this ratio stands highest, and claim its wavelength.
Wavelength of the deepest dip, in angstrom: 4063.82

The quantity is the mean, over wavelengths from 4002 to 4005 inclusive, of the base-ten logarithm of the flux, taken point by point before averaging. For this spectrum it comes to 0.968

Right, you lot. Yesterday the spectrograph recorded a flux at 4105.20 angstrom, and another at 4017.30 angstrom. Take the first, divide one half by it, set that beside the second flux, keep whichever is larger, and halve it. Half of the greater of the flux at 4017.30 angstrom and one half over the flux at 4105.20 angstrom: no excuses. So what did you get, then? 4.37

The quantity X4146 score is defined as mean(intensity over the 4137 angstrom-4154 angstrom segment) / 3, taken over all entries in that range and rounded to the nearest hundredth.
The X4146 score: 3.19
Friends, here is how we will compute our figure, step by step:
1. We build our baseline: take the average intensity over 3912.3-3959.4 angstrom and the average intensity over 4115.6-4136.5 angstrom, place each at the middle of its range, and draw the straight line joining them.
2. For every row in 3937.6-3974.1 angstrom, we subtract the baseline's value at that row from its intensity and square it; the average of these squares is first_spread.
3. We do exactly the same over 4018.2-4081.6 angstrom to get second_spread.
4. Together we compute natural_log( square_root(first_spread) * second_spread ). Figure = 1.2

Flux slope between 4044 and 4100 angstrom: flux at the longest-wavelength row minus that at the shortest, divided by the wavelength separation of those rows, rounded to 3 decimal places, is 0.024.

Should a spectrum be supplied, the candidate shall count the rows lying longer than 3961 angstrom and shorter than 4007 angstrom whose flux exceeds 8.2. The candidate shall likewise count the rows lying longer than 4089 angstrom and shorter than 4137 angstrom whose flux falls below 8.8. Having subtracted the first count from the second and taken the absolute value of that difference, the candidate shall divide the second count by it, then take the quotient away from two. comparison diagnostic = 2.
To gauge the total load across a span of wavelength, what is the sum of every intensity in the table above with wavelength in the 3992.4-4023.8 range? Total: 157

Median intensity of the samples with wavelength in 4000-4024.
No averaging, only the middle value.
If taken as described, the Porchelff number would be 9.4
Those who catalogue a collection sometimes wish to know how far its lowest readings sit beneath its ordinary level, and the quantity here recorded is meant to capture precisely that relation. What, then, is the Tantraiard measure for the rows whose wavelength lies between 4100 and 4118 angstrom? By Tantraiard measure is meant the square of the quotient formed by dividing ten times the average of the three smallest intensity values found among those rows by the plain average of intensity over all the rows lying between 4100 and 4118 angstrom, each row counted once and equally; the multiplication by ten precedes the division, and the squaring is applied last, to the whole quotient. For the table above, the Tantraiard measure 69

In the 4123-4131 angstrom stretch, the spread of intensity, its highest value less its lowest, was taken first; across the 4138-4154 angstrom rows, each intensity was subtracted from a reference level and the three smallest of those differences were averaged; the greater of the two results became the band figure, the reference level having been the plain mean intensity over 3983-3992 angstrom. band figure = 0.8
